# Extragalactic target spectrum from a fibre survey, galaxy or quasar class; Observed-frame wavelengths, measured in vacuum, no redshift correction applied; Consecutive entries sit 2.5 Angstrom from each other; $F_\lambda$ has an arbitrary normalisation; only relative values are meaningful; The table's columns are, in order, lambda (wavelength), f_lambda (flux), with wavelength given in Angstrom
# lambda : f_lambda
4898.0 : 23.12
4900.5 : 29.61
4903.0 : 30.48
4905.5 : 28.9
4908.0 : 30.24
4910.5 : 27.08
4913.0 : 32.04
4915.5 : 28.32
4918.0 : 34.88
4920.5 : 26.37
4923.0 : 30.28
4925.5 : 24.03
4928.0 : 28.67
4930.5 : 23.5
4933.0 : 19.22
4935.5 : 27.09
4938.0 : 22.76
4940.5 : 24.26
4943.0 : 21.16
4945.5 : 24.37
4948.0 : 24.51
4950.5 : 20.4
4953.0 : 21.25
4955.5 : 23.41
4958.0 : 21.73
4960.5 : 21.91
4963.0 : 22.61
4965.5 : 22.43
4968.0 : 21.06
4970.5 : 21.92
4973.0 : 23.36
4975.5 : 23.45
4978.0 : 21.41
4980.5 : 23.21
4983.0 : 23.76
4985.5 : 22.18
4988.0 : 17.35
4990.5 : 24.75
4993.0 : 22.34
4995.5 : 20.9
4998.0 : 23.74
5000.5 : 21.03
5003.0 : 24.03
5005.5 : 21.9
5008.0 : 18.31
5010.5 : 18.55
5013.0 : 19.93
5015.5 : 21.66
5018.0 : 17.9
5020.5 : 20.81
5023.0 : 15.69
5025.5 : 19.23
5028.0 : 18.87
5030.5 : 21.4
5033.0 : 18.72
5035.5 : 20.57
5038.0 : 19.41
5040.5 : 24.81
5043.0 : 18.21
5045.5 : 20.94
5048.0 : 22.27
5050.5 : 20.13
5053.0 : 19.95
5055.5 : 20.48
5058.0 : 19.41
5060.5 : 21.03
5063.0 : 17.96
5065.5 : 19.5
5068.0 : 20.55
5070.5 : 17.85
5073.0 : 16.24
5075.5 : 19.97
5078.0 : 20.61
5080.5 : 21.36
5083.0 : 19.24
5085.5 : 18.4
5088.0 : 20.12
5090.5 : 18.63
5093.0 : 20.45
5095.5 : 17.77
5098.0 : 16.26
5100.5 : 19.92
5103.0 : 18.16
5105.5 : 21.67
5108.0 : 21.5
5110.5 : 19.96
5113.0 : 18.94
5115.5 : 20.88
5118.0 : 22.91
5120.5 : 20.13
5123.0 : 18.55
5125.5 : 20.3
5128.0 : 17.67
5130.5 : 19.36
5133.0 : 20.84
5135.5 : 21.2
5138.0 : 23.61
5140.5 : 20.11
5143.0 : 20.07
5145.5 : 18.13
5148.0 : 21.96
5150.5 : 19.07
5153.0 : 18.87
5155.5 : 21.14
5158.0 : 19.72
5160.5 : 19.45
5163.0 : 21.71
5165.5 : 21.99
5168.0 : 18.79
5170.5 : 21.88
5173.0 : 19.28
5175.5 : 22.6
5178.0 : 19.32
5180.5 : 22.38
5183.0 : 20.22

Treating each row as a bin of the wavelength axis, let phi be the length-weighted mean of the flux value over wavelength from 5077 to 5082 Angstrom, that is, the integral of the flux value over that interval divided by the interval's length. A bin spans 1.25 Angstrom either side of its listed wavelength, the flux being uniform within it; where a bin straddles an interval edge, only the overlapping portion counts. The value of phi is 20.9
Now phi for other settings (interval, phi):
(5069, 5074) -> 17.3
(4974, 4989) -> 22.0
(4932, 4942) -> 23.4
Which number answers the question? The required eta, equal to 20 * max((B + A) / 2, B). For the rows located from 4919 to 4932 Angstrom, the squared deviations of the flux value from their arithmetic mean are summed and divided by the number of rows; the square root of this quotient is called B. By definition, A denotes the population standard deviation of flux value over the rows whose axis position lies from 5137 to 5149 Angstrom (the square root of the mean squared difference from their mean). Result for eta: 52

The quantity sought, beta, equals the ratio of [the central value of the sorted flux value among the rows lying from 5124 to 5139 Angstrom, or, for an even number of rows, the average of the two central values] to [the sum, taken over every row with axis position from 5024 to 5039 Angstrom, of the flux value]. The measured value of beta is 0.174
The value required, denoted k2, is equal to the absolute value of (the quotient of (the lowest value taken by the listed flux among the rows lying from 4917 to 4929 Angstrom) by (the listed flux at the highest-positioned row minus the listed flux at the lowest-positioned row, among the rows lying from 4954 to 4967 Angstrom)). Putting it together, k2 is 25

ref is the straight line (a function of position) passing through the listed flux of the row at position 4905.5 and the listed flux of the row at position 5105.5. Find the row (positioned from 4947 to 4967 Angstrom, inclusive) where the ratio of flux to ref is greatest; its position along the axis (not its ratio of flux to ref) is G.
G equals 4948.0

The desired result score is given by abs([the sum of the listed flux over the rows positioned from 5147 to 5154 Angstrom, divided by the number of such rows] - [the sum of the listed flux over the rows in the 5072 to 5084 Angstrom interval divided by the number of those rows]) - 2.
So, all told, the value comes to -1.5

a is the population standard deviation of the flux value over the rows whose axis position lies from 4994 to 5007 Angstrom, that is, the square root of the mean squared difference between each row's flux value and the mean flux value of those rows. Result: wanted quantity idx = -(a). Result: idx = -1.3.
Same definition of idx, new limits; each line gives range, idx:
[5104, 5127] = -1.3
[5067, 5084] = -1.7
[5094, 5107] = -1.9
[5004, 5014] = -1.4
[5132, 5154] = -1.6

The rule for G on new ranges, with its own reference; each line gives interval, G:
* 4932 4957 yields 4935.5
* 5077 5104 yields 5080.5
